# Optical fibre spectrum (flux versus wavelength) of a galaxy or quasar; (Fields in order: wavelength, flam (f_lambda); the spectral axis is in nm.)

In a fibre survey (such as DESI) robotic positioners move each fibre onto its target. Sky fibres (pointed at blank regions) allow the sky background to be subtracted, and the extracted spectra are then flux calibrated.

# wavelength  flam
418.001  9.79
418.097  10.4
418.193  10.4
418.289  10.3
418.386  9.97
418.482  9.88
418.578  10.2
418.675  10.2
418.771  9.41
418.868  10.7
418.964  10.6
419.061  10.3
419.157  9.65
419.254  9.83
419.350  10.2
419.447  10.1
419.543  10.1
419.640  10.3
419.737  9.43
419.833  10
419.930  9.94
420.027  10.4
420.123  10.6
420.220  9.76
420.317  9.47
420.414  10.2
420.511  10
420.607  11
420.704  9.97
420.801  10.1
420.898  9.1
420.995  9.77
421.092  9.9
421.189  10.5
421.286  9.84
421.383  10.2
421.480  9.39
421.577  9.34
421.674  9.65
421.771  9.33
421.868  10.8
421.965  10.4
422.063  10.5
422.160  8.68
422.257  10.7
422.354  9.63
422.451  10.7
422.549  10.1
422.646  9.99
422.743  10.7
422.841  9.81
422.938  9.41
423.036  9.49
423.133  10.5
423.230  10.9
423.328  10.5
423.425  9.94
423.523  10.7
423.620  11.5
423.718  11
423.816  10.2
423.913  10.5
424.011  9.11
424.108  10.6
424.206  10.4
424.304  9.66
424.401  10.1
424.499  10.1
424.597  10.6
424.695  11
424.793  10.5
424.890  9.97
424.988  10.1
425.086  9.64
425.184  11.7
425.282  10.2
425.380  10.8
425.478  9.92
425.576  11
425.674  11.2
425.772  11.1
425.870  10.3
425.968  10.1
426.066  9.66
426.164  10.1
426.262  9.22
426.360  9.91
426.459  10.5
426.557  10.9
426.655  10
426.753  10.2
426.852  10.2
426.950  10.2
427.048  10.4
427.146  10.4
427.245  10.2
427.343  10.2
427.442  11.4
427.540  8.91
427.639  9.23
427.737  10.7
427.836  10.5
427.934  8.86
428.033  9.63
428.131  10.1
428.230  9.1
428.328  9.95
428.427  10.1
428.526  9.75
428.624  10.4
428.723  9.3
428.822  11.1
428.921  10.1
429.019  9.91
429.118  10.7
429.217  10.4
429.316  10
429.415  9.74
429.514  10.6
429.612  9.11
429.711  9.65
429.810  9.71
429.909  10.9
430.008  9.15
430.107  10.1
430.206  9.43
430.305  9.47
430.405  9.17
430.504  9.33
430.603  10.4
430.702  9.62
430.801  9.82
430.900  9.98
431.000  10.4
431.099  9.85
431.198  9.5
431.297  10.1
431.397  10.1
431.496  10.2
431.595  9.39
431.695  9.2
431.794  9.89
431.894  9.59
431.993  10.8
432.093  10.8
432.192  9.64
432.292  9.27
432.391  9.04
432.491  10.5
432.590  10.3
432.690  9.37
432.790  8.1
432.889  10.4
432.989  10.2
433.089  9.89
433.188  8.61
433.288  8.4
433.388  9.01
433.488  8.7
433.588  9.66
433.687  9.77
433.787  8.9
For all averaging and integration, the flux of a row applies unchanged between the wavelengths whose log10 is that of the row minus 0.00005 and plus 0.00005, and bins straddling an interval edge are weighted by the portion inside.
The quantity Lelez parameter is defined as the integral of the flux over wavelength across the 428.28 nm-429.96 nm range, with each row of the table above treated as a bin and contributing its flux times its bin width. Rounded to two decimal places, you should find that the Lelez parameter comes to 16.94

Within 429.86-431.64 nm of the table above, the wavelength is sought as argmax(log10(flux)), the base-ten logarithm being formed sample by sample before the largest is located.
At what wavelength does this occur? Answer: 429.909 nm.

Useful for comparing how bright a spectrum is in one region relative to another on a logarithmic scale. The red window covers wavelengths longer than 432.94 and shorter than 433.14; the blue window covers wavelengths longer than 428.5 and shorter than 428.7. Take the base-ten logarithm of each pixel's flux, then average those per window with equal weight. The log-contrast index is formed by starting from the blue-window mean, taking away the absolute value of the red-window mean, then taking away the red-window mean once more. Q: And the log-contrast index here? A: -1.00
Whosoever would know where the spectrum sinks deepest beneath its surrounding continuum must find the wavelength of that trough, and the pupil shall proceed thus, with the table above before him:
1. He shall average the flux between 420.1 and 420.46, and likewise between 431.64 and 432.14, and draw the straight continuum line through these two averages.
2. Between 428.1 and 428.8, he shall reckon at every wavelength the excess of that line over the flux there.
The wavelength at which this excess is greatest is 428.230 nm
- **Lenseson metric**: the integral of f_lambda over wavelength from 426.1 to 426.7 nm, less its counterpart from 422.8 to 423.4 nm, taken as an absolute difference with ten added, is 10.0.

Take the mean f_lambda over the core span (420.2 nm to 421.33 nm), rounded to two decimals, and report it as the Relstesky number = 9.97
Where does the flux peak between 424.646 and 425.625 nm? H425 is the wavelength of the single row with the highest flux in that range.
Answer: 425.184 nm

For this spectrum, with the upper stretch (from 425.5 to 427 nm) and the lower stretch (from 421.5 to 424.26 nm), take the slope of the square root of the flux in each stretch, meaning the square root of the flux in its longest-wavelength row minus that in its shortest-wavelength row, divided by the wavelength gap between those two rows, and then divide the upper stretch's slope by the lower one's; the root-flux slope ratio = -1.4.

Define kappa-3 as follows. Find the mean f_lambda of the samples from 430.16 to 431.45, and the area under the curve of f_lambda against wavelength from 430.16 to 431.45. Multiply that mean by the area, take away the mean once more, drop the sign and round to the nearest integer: 114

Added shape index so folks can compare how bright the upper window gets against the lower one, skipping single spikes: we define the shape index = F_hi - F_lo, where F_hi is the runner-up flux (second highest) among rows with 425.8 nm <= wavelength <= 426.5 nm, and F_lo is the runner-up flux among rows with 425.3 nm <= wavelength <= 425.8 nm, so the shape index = -0.8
